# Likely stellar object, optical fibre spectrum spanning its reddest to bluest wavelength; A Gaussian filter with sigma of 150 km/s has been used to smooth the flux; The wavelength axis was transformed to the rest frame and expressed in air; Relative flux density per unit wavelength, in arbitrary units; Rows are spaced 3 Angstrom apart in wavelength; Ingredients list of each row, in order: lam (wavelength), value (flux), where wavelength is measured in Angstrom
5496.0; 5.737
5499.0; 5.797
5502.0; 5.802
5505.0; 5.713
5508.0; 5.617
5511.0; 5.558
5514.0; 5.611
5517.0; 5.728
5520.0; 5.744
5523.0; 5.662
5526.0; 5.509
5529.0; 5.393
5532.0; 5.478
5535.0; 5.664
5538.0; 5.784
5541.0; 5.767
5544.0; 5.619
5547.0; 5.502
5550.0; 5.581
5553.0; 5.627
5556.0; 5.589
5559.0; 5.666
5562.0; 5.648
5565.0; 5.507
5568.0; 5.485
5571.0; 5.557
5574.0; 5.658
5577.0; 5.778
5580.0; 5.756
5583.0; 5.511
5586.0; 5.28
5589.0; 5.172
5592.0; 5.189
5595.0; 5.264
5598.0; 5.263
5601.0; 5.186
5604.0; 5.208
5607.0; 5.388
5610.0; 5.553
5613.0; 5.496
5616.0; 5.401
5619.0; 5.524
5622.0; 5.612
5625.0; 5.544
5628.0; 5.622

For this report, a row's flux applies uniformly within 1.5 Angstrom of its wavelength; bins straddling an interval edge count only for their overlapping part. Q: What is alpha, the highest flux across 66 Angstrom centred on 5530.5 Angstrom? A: 5.802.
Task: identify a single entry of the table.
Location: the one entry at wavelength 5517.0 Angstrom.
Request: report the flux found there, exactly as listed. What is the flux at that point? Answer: 5.728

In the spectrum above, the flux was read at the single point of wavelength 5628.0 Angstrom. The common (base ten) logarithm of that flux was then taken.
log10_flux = 0.7499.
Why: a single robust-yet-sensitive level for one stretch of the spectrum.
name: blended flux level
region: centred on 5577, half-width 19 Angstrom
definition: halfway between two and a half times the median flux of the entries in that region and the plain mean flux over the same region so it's 9.64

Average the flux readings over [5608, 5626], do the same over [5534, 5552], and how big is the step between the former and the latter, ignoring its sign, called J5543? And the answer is 0.13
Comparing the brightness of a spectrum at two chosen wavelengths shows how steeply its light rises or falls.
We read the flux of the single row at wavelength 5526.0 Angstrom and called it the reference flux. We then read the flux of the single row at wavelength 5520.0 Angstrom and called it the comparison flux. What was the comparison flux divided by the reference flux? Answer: 1.04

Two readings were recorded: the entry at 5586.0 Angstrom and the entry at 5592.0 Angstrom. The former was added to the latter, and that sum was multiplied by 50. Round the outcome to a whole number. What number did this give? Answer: 523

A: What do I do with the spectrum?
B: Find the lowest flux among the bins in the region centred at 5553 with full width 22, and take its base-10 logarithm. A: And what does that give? 0.741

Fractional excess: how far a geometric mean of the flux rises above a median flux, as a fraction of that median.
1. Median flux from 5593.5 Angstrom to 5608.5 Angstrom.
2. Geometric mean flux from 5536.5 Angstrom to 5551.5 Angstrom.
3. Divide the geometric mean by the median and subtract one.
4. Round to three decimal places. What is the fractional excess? 0.073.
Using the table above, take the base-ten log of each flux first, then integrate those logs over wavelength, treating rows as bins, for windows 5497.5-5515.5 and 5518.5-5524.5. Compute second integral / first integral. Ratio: 0.3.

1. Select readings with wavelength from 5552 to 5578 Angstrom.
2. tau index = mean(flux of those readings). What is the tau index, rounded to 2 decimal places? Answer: 5.61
